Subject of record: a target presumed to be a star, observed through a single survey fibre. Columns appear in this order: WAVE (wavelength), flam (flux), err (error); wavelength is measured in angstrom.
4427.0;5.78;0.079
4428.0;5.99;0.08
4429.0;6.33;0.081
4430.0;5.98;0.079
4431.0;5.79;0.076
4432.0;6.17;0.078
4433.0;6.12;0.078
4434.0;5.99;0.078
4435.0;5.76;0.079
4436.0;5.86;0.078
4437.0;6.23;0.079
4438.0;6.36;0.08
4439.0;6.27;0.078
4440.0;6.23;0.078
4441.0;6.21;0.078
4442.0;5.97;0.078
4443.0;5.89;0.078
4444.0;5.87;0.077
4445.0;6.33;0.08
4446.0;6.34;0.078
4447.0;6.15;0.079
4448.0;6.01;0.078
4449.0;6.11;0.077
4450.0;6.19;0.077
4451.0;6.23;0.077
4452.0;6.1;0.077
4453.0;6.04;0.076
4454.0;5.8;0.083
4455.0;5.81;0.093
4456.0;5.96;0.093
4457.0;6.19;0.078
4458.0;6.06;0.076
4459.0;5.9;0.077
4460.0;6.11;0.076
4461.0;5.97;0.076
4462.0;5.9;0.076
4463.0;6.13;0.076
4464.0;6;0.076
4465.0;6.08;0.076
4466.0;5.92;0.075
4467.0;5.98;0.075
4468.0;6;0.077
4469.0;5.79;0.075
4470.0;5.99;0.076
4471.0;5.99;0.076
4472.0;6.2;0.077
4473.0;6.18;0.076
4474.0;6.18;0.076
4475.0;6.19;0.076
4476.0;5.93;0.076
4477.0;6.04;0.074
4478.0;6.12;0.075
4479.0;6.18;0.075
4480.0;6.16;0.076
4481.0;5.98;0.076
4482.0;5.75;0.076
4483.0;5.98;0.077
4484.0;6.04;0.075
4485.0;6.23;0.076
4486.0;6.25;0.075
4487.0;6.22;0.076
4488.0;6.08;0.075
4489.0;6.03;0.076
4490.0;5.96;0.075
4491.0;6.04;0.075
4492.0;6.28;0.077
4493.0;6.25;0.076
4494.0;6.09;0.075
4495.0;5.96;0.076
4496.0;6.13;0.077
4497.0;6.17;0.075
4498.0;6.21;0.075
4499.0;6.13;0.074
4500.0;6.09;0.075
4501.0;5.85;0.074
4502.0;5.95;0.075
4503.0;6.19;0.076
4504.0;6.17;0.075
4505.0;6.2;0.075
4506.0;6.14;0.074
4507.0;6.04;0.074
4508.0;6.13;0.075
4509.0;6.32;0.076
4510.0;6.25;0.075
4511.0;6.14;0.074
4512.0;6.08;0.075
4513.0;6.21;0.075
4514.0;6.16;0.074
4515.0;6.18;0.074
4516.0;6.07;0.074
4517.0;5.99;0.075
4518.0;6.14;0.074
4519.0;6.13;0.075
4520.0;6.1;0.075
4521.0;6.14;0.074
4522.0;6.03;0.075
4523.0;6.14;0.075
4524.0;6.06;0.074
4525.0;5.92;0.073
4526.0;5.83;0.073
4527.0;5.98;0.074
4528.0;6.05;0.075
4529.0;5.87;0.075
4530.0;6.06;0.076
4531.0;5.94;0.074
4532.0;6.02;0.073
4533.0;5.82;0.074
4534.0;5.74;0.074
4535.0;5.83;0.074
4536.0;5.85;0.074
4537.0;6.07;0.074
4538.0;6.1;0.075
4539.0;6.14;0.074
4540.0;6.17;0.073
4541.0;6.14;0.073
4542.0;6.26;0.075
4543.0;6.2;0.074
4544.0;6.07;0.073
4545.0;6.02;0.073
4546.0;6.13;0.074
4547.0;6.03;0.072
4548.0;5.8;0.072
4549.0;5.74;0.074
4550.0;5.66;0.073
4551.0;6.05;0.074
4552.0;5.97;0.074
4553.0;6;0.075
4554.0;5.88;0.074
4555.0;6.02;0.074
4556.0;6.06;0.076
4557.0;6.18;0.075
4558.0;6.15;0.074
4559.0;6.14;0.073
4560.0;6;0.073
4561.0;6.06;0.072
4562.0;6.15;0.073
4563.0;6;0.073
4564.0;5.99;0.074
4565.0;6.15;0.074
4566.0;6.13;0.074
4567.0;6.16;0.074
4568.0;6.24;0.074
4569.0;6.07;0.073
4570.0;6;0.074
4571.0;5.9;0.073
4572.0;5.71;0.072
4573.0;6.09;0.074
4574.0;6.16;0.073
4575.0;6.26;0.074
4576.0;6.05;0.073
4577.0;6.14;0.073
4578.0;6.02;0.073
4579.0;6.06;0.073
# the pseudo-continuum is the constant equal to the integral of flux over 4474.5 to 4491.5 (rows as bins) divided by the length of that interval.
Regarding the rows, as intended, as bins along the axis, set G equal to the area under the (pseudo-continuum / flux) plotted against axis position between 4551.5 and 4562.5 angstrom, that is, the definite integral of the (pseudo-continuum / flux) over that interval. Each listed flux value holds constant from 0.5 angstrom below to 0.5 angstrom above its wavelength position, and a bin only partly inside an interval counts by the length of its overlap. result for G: 11.0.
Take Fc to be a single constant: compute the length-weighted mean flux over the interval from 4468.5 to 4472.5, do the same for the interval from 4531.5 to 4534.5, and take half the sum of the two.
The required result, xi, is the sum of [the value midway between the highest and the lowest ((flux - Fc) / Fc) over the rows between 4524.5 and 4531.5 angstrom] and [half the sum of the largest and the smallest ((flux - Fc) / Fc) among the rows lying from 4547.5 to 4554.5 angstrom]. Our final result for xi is -0.009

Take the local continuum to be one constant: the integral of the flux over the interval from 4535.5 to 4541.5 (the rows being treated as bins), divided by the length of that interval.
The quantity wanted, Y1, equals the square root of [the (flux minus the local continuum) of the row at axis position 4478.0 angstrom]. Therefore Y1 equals 0.204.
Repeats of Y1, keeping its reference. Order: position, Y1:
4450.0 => 0.334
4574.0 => 0.286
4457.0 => 0.334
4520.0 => 0.147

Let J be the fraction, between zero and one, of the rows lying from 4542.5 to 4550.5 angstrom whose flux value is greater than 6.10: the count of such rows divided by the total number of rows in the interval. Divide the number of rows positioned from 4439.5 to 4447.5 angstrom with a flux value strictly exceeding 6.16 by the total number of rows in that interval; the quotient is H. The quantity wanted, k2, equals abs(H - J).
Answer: 0.25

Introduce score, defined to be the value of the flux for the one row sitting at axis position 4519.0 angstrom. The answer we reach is 6.13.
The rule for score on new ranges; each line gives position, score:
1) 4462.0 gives 5.9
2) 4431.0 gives 5.79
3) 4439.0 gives 6.27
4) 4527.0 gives 5.98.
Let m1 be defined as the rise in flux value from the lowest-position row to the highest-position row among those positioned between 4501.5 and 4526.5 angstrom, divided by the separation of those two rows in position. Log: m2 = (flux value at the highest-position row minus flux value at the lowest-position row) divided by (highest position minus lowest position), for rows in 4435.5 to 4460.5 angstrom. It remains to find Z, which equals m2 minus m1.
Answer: 0.015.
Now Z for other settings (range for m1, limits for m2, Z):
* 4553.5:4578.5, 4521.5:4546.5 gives -0.002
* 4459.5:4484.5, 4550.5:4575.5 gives 0.012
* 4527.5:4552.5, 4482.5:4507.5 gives 0.006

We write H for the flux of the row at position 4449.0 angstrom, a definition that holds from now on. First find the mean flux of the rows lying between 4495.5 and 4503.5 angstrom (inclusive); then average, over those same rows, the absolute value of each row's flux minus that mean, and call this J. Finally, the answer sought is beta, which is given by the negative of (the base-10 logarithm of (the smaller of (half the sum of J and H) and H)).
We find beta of -0.492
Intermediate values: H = 6.11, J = 0.095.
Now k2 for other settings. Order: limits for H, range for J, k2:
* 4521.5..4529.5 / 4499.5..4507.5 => 0.50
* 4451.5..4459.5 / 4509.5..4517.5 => 0.50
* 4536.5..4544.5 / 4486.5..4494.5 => 0.00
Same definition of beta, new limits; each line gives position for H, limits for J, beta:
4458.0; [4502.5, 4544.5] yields -0.489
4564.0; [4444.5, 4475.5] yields -0.485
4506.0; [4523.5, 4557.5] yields -0.496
